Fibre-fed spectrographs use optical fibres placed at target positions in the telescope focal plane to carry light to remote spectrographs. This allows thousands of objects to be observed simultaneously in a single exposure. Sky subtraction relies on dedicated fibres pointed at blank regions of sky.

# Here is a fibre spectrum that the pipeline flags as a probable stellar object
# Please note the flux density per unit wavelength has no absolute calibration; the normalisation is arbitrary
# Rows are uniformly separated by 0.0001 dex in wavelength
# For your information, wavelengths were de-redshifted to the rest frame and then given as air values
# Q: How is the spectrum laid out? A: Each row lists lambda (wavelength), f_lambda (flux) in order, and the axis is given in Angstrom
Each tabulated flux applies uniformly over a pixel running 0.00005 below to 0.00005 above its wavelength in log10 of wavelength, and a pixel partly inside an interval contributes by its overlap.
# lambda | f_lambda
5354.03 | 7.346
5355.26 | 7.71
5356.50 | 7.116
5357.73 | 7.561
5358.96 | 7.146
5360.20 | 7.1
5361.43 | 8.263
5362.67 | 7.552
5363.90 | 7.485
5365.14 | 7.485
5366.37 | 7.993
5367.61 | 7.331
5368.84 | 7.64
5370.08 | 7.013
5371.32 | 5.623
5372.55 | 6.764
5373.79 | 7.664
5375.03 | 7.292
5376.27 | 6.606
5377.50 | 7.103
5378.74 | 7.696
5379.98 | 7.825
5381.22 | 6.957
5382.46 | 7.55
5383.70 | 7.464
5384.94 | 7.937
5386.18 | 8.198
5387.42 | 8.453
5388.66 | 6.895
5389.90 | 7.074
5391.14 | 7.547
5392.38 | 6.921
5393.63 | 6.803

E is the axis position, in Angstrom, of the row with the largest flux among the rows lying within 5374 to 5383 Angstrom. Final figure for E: 5379.98 Angstrom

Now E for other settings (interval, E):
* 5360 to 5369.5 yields 5361.43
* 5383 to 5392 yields 5387.42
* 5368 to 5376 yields 5373.79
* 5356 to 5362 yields 5361.43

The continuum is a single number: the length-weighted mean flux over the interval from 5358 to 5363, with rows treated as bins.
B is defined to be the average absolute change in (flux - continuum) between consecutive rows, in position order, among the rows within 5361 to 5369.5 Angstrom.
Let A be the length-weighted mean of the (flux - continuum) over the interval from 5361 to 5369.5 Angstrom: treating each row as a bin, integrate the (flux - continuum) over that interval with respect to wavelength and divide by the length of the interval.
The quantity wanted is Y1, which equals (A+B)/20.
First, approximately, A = 0.15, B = 0.38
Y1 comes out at 0.0263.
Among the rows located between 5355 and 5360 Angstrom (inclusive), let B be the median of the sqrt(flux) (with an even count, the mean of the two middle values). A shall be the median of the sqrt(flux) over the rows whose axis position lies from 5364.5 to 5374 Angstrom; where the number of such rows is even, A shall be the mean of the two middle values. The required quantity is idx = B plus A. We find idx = 5.43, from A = 2.72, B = 2.71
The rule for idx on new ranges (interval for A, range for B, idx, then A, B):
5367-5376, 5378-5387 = 5.47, 2.70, 2.77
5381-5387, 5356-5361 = 5.42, 2.75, 2.67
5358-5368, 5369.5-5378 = 5.38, 2.74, 2.65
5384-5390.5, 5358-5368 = 5.55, 2.82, 2.74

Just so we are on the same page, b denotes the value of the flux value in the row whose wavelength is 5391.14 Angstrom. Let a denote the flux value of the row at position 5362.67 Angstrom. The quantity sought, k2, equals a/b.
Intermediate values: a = 7.552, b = 7.547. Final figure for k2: 1.00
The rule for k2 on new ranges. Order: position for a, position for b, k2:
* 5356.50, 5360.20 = 1.00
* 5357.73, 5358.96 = 1.06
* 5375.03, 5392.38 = 1.05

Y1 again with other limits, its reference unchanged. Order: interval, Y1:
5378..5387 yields 0.0281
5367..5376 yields 0.0154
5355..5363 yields 0.0266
